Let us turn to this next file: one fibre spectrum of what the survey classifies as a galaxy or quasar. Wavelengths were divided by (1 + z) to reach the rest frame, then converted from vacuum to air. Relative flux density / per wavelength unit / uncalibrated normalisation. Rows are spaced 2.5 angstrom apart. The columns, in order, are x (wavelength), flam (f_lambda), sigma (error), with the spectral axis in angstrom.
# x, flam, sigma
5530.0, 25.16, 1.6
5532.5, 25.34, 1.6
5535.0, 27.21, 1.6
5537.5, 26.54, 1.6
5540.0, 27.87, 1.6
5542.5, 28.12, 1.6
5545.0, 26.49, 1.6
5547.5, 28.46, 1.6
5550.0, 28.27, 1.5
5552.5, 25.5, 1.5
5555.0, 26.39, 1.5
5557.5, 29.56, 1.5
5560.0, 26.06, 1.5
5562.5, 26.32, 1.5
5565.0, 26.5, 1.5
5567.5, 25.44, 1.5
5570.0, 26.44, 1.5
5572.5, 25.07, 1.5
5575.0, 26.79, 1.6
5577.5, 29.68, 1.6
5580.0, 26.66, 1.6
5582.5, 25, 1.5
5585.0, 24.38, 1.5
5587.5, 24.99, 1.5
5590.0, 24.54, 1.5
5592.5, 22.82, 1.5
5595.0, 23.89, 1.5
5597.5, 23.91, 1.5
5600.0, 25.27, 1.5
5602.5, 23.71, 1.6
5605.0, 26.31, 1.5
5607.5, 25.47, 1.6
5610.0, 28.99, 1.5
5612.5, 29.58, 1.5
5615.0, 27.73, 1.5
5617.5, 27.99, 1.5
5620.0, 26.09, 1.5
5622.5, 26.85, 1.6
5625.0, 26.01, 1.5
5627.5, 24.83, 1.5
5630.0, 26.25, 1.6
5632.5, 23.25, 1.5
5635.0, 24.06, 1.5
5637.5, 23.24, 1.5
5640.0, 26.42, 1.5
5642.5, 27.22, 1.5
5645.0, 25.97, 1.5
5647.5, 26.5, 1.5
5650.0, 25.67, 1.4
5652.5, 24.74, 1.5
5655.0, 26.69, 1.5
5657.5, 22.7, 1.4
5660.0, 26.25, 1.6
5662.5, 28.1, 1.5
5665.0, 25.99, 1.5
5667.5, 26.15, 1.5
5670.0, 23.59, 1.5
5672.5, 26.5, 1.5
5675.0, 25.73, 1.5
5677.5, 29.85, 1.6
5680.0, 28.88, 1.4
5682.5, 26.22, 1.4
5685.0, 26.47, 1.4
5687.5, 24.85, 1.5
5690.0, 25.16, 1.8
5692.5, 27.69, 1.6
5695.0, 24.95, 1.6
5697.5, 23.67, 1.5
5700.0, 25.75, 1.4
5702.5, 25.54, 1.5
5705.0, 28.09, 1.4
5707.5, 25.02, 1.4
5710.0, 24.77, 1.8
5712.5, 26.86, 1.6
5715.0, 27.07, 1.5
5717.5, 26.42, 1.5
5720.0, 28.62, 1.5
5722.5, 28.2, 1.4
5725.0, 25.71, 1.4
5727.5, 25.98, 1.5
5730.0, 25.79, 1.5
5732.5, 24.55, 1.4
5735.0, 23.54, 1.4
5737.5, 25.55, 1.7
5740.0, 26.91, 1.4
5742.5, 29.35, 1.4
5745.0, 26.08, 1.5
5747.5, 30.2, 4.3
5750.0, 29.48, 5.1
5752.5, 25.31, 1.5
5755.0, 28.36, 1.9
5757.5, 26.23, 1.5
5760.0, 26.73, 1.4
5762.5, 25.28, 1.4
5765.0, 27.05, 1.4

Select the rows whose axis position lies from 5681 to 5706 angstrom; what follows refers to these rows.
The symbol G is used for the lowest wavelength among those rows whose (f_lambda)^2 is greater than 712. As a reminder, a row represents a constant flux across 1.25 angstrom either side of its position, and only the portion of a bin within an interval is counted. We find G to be 5692.5 angstrom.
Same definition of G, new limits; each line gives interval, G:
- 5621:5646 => 5622.5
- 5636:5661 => 5642.5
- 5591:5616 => 5610.0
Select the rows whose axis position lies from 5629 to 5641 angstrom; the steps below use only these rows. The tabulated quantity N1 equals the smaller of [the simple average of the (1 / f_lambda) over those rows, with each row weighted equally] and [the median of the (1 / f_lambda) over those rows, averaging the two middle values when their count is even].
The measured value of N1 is 0.041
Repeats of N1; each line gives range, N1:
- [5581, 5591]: 0.040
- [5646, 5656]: 0.038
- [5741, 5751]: 0.034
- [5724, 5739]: 0.039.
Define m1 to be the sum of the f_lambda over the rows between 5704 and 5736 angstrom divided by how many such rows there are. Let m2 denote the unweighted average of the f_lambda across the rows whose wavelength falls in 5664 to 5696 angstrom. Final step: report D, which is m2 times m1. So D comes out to 689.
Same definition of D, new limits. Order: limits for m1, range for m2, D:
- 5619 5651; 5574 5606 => 645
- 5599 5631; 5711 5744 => 704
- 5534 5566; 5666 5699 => 710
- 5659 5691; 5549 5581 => 709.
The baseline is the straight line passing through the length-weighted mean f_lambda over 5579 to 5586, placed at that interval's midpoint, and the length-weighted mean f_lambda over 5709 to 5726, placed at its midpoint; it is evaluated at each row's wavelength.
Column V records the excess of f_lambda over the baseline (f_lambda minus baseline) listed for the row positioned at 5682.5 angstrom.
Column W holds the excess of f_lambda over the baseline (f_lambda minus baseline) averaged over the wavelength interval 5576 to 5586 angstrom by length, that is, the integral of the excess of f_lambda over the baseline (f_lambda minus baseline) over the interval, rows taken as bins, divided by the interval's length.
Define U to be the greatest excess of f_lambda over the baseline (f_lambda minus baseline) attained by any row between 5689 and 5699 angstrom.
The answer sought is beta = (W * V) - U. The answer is -1.4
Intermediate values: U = 1.1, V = -0.2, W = 1.2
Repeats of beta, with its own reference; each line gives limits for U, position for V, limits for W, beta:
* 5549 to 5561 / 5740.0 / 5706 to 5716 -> -4.3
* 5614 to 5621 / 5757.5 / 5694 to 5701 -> -0.2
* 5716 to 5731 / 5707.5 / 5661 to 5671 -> -1.3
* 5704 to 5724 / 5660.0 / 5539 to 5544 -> -1.6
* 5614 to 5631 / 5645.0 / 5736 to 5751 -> -2.3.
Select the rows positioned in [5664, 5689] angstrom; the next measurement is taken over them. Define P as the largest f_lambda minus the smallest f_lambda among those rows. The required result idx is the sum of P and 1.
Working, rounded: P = 6.3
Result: 7.3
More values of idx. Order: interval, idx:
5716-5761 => 7.7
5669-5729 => 7.3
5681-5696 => 3.8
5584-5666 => 7.9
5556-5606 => 7.9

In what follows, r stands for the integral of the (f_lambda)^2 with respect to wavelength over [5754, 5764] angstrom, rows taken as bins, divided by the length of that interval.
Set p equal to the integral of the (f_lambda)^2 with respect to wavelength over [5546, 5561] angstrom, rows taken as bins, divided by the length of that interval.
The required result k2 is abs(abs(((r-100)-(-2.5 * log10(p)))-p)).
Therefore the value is 135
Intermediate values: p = 752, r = 710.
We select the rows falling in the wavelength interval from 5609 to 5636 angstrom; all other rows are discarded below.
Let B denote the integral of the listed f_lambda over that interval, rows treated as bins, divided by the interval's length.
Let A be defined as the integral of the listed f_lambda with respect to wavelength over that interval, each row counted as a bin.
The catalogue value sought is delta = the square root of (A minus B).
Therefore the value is 26.3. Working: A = 716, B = 26.5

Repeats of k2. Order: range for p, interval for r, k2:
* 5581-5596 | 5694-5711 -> 37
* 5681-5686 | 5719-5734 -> 95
